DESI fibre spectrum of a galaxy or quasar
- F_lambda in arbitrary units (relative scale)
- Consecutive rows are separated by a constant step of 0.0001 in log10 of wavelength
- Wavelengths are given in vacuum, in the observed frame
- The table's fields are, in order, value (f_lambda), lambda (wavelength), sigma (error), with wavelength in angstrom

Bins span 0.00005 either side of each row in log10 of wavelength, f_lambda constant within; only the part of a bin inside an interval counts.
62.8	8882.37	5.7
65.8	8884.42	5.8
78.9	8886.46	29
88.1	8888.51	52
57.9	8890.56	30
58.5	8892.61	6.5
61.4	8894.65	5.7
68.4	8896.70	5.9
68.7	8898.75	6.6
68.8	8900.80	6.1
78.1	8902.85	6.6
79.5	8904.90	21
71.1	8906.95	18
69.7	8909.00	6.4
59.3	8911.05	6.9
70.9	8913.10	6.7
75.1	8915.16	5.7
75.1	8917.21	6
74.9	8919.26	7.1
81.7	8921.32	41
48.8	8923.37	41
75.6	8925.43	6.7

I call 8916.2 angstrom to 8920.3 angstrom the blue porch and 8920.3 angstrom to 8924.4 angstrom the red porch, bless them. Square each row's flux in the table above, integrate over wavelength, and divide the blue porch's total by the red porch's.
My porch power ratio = 1.24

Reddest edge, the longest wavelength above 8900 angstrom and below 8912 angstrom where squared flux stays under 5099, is 8911.05 angstrom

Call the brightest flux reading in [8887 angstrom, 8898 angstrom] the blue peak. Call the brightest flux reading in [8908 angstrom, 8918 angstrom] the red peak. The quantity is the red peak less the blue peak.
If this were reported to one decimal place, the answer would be -13.0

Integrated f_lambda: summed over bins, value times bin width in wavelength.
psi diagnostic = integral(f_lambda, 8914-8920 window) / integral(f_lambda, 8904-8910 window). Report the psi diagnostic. 1.02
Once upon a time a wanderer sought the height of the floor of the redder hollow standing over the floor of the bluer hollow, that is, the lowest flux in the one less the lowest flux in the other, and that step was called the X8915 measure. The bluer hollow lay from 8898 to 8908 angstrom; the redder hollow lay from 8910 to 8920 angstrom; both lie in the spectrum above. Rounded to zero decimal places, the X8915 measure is -9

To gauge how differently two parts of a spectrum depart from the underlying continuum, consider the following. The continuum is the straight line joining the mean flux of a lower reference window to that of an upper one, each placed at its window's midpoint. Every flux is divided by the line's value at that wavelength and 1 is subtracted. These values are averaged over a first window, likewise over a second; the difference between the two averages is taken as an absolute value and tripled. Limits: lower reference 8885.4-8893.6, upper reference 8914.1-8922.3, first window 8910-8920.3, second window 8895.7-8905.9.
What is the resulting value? 0.18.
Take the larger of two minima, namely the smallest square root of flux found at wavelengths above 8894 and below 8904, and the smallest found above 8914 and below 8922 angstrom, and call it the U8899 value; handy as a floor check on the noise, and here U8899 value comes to 8.7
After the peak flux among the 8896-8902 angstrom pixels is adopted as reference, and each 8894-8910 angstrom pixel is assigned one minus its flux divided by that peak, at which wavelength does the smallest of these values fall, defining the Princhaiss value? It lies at 8904.90 angstrom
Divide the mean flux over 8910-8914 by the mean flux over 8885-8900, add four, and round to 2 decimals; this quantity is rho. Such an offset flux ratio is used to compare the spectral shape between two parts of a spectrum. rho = 4.95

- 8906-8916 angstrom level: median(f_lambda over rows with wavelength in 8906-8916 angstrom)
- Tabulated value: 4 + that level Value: 75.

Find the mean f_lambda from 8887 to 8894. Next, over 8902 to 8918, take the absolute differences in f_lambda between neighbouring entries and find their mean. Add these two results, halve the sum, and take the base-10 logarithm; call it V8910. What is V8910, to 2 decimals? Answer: 1.57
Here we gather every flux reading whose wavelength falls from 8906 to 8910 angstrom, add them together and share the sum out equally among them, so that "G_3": 70.4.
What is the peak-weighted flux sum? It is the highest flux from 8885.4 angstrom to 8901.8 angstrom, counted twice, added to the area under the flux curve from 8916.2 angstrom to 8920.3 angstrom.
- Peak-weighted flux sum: 484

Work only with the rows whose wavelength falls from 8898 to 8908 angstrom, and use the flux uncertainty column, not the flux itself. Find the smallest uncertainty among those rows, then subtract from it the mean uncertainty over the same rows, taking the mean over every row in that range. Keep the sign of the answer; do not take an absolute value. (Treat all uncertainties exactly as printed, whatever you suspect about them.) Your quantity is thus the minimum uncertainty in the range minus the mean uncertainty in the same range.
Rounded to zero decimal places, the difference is -6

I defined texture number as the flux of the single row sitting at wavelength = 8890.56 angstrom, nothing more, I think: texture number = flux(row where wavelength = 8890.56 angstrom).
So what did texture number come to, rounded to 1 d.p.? 57.9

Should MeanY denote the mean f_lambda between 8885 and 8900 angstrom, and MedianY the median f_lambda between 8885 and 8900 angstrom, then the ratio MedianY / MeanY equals 0.99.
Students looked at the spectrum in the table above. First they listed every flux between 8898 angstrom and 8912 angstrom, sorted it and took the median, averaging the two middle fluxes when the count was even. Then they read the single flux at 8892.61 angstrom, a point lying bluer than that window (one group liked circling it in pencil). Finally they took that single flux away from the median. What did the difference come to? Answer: 11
